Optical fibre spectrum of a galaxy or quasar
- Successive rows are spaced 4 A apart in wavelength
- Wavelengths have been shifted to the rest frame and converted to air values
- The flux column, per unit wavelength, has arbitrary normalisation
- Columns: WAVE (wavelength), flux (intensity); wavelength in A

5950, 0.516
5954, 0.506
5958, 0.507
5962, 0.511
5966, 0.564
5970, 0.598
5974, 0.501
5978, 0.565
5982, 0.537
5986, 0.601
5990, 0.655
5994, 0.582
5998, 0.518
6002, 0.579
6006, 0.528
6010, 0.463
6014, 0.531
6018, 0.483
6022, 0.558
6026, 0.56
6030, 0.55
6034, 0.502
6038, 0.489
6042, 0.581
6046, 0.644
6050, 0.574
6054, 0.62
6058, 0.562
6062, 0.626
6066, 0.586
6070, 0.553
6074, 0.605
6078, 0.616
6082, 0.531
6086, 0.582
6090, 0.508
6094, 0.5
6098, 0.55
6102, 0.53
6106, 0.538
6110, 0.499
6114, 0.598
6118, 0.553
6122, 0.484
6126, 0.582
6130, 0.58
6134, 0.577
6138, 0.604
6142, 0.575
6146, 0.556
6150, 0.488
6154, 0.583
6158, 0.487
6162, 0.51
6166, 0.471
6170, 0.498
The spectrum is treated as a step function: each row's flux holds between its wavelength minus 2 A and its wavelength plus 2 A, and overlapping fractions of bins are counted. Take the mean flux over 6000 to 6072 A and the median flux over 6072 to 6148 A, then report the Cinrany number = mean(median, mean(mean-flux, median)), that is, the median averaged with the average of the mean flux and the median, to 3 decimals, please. 0.556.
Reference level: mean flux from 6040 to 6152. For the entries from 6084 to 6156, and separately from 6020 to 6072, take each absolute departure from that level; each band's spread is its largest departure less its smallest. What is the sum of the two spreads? 0.149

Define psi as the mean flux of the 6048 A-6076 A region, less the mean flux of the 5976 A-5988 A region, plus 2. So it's 2.02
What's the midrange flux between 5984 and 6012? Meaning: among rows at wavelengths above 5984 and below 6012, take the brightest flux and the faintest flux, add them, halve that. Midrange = 0.559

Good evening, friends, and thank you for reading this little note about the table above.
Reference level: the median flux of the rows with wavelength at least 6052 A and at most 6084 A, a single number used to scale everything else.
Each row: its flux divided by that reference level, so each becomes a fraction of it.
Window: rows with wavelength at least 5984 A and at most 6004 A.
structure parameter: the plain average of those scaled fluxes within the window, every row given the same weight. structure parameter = 0.99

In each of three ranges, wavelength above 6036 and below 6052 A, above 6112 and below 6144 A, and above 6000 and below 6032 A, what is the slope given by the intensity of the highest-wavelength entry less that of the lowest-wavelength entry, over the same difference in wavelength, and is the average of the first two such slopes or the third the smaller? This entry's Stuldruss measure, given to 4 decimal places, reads -0.0010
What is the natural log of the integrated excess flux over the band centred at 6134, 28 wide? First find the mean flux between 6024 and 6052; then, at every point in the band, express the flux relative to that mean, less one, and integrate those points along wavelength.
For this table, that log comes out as -0.9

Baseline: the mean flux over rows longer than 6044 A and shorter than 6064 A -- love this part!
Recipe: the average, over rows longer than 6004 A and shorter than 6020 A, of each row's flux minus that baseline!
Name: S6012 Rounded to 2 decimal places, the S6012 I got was -0.10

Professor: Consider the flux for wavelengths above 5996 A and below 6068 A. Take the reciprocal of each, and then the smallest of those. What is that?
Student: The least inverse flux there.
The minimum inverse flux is 1.553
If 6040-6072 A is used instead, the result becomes 1.553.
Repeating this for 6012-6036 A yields 1.786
